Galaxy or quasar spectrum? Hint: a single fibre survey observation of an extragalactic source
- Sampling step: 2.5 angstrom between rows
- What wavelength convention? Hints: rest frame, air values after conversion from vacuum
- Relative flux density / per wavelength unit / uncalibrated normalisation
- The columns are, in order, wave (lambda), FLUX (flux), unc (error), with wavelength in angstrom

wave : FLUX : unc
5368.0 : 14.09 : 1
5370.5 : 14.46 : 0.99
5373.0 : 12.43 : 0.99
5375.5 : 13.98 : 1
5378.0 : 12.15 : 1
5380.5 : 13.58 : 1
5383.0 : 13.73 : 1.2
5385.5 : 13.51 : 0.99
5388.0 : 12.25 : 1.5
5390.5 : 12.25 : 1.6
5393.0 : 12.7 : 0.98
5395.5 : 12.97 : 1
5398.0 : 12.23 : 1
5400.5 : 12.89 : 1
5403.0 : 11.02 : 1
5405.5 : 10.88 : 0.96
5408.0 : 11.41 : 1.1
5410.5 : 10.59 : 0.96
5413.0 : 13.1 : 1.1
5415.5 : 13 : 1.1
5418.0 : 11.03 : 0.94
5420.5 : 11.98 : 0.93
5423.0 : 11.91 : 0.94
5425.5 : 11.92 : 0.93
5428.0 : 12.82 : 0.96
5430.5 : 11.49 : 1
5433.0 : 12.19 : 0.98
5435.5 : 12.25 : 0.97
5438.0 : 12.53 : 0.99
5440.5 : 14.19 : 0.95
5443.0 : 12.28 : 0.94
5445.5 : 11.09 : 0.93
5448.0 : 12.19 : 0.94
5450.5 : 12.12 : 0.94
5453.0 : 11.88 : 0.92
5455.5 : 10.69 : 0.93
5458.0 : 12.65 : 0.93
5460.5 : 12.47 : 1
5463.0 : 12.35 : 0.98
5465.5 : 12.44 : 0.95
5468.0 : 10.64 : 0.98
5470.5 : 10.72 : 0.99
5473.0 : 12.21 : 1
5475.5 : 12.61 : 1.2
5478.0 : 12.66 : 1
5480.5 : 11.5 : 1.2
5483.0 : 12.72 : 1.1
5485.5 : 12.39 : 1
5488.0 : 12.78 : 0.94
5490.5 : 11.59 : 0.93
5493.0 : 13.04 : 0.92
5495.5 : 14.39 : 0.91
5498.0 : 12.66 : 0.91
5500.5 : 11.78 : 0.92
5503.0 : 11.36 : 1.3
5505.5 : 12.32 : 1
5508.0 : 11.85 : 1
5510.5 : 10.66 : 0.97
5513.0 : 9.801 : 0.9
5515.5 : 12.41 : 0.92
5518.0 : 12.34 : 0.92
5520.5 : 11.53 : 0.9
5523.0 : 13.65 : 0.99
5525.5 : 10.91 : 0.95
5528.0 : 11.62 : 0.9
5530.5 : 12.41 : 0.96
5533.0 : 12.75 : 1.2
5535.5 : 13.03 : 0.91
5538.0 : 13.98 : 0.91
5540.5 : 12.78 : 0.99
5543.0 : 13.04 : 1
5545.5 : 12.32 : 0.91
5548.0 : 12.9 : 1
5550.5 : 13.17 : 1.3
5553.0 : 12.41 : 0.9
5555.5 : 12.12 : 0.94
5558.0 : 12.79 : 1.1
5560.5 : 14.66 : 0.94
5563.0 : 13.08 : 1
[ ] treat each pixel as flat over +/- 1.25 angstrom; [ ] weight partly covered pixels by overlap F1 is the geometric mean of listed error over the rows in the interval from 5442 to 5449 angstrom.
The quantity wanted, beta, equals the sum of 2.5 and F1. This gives 3.44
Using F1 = 0.94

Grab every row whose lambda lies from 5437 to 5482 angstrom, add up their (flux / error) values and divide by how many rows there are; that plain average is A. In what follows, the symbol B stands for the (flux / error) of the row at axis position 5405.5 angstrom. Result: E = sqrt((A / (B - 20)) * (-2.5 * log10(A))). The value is 1.97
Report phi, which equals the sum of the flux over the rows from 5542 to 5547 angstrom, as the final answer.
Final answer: 25.4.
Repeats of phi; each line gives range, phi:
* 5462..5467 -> 24.8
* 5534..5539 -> 27.0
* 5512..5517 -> 22.2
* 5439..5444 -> 26.5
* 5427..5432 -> 24.3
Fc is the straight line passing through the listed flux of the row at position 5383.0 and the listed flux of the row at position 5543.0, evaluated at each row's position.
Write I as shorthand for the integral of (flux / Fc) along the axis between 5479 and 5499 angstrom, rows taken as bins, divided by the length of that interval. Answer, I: 0.95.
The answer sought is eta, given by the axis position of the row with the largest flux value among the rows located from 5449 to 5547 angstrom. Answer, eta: 5495.5 angstrom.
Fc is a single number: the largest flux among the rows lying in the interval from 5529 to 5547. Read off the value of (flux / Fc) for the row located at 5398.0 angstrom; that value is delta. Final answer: 0.875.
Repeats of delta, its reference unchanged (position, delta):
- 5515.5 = 0.888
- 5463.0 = 0.883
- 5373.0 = 0.889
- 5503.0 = 0.813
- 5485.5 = 0.886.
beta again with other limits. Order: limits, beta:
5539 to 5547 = 3.47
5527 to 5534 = 3.51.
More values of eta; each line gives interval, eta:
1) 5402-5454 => 5440.5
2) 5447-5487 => 5483.0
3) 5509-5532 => 5523.0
